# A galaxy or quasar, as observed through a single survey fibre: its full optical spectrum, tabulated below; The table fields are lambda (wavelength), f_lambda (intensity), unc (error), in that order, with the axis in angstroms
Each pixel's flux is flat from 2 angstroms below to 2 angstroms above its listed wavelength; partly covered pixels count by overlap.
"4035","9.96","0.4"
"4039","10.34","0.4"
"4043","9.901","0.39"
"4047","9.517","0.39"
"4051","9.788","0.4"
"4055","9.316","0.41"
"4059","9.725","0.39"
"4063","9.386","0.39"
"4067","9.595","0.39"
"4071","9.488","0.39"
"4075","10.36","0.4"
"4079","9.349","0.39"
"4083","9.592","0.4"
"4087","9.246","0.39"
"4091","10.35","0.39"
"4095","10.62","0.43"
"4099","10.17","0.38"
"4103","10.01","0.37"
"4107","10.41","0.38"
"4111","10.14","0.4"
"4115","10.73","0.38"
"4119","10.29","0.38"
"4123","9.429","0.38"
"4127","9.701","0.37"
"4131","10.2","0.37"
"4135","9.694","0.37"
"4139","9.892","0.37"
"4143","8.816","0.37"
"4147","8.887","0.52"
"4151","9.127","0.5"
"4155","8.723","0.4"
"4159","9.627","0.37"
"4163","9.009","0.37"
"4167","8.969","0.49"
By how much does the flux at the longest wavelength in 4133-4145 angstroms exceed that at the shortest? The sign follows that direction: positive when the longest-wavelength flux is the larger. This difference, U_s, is -0.9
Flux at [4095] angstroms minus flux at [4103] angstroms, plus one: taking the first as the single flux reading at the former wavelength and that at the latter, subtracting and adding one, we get 1.6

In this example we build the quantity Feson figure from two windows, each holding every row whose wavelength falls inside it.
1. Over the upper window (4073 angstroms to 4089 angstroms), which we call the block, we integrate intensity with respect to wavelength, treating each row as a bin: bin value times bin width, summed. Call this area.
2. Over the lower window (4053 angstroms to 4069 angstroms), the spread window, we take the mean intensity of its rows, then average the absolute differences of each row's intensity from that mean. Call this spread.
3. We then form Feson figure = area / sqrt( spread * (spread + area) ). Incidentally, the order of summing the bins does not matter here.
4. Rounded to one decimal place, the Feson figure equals 31.6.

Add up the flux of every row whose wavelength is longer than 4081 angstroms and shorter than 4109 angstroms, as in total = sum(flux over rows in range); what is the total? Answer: 70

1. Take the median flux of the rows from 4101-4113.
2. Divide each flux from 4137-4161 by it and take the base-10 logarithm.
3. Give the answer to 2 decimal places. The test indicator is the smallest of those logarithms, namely -0.07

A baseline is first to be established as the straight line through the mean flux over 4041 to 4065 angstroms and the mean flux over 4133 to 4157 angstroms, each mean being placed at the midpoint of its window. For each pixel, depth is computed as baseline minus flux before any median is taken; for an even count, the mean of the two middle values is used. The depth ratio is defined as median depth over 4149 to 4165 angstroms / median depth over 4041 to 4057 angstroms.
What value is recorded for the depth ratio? -2.3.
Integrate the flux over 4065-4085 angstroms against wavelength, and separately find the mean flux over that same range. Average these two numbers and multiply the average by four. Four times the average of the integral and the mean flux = 406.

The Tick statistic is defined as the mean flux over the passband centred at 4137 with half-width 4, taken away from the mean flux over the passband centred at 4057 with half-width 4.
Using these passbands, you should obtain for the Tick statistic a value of -0.3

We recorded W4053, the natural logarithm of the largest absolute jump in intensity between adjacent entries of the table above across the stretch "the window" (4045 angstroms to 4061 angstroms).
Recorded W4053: -0.75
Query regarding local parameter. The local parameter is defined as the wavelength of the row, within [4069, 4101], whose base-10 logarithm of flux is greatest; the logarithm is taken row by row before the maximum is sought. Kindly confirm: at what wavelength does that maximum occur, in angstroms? 4095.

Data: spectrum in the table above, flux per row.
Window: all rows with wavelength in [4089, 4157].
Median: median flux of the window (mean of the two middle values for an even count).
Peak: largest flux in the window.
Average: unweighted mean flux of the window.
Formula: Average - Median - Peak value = -10.9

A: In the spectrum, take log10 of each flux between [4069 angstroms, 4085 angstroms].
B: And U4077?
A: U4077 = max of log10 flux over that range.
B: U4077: 1.02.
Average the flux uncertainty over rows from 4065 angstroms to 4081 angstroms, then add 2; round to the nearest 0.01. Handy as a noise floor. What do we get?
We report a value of 2.39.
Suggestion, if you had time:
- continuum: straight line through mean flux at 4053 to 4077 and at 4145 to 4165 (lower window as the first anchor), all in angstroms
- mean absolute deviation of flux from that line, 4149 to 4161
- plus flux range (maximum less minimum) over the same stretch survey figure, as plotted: 1.22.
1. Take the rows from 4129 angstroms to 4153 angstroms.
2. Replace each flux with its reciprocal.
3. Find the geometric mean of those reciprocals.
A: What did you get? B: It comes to 0.106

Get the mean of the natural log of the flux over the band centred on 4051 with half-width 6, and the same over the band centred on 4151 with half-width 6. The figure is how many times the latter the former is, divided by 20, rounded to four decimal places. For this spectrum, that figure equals 0.0516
